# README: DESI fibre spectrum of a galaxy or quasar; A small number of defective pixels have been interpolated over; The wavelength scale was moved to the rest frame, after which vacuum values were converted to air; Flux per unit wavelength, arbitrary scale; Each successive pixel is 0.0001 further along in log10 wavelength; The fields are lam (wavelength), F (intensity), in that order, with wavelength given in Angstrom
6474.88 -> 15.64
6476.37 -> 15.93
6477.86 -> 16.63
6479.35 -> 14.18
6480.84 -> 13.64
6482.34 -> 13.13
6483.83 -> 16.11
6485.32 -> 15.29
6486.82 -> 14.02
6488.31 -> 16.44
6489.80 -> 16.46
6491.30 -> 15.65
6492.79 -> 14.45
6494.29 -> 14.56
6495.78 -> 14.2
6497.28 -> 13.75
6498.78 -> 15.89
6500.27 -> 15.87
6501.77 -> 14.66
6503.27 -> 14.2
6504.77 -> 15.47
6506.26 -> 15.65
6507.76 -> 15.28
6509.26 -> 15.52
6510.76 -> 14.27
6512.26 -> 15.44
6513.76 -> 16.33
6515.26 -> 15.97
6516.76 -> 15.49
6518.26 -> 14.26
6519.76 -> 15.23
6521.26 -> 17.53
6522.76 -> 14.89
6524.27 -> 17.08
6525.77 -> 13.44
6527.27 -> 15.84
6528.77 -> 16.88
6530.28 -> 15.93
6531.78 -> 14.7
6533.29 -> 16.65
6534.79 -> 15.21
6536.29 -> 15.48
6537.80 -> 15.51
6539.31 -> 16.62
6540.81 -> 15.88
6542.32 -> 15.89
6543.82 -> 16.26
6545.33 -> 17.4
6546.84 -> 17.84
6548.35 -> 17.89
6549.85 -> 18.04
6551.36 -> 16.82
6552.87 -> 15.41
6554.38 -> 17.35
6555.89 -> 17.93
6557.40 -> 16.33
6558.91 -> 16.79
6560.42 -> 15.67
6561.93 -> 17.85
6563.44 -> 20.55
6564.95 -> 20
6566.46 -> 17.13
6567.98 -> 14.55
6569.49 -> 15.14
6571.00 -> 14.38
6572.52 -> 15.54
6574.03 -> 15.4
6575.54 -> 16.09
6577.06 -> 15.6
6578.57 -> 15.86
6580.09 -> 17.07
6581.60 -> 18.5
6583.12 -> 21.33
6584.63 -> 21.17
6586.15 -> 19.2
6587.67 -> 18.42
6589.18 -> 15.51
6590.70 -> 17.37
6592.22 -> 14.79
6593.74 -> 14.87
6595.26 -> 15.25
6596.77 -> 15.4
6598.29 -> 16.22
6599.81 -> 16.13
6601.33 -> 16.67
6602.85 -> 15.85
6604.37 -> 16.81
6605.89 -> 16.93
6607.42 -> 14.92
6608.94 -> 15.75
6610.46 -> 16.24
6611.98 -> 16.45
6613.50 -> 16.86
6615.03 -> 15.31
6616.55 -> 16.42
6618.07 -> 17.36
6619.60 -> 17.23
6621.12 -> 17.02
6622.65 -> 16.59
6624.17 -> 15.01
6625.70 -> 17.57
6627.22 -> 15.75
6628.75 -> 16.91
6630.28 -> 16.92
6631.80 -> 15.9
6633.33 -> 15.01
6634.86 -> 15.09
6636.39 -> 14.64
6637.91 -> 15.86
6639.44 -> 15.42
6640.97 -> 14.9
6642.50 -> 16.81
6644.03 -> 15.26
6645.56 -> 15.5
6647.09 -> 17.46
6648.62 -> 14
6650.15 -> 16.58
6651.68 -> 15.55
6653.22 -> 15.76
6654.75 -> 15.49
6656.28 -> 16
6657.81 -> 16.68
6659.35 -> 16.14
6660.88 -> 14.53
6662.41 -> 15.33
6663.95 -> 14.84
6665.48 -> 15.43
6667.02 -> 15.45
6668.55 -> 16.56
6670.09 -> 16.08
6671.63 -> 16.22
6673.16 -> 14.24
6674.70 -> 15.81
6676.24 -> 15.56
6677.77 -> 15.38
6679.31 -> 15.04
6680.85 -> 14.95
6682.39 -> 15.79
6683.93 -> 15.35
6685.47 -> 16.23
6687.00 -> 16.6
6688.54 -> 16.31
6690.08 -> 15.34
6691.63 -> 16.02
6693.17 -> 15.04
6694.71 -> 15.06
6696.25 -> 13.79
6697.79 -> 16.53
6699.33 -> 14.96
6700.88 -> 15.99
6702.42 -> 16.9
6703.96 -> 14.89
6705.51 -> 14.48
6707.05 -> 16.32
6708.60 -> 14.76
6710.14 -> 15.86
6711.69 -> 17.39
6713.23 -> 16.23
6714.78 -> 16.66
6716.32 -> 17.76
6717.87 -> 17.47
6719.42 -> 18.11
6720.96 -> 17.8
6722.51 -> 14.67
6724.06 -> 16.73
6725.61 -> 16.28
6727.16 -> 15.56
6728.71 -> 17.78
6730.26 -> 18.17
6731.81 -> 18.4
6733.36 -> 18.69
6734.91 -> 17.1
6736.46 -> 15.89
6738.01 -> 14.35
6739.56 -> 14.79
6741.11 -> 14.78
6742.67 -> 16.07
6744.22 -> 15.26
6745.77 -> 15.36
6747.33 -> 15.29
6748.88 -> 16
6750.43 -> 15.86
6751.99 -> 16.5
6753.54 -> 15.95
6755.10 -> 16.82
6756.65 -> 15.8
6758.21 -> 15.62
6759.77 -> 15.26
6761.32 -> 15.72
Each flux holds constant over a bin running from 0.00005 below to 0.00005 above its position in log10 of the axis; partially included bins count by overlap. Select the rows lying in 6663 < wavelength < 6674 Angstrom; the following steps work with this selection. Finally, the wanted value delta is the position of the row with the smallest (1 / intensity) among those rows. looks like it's 6668.55 Angstrom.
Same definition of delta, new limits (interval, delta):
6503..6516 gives 6513.76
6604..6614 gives 6605.89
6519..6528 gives 6521.26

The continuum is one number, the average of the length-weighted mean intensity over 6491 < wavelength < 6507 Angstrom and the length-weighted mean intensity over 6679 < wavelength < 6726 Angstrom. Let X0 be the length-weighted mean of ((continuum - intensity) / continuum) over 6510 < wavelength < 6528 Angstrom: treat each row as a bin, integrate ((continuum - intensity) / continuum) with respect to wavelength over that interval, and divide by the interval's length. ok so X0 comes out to -0.002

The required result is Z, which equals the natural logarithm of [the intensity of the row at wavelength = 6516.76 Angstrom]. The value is 2.74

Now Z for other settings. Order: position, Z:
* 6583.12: 3.06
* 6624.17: 2.71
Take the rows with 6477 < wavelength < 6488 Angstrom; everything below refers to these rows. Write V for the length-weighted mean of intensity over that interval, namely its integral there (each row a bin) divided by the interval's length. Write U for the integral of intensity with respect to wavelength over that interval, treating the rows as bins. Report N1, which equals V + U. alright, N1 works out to 178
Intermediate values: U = 163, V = 14.8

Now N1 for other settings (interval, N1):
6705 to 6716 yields 193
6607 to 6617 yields 176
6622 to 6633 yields 196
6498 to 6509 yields 184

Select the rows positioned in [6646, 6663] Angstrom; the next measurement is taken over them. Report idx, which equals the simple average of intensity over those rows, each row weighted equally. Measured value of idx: 15.77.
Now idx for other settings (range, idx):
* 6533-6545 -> 15.94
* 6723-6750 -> 16.26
